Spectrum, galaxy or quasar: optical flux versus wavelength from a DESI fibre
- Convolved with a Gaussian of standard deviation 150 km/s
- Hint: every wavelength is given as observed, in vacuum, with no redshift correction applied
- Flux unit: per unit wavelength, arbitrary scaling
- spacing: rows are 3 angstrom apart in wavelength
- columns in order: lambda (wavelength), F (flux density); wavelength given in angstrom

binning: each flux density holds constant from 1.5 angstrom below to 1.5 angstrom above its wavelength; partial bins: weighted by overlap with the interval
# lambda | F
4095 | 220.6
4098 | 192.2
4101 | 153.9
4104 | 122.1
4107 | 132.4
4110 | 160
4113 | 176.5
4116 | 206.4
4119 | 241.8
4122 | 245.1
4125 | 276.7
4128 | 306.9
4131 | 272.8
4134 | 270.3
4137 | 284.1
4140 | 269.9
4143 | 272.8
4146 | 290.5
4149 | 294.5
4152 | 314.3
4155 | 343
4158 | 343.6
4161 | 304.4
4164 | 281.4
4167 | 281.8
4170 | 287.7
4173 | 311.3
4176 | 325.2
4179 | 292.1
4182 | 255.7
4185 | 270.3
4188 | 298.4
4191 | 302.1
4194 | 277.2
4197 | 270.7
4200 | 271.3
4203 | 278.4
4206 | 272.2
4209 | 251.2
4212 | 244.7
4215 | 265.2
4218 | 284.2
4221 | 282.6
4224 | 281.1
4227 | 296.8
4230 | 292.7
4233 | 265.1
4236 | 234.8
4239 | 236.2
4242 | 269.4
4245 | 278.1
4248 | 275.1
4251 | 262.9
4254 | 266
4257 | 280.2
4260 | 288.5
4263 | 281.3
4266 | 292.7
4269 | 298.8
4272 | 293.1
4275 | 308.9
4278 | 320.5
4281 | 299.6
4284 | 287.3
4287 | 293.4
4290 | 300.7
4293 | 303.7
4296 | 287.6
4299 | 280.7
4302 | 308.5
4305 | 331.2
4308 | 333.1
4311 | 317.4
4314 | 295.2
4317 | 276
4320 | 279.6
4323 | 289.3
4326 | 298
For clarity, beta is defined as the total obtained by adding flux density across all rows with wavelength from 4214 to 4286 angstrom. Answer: 6741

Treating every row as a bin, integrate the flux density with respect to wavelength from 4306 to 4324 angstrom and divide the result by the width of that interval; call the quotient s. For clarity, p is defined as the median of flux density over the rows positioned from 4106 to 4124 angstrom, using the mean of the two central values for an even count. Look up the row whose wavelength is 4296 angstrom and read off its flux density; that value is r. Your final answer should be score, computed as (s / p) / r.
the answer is 0.0054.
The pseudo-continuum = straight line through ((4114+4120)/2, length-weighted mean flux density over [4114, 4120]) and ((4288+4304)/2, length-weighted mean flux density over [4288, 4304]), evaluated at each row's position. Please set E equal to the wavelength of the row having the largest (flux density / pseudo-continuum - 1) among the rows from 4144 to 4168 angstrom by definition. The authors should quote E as 4155 angstrom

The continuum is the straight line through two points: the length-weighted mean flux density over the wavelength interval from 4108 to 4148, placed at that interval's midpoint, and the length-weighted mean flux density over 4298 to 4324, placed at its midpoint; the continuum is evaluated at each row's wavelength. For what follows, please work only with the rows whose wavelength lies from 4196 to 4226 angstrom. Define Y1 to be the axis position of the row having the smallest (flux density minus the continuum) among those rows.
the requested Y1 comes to 4212 angstrom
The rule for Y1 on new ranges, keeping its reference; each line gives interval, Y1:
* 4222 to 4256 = 4236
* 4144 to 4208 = 4182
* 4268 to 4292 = 4284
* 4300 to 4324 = 4317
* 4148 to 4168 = 4167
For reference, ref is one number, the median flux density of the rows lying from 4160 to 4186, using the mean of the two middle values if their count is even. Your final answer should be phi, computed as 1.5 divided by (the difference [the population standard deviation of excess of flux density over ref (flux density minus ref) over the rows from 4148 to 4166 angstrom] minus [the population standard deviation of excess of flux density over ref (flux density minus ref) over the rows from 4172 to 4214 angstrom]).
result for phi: 1.61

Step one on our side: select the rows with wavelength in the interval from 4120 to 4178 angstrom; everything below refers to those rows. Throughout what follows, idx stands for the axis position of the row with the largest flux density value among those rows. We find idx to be 4158 angstrom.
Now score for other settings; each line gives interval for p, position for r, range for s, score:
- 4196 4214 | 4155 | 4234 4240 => 0.0026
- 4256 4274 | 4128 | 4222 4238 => 0.0031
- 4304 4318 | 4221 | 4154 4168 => 0.0035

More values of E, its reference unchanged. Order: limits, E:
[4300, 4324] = 4308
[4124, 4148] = 4128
